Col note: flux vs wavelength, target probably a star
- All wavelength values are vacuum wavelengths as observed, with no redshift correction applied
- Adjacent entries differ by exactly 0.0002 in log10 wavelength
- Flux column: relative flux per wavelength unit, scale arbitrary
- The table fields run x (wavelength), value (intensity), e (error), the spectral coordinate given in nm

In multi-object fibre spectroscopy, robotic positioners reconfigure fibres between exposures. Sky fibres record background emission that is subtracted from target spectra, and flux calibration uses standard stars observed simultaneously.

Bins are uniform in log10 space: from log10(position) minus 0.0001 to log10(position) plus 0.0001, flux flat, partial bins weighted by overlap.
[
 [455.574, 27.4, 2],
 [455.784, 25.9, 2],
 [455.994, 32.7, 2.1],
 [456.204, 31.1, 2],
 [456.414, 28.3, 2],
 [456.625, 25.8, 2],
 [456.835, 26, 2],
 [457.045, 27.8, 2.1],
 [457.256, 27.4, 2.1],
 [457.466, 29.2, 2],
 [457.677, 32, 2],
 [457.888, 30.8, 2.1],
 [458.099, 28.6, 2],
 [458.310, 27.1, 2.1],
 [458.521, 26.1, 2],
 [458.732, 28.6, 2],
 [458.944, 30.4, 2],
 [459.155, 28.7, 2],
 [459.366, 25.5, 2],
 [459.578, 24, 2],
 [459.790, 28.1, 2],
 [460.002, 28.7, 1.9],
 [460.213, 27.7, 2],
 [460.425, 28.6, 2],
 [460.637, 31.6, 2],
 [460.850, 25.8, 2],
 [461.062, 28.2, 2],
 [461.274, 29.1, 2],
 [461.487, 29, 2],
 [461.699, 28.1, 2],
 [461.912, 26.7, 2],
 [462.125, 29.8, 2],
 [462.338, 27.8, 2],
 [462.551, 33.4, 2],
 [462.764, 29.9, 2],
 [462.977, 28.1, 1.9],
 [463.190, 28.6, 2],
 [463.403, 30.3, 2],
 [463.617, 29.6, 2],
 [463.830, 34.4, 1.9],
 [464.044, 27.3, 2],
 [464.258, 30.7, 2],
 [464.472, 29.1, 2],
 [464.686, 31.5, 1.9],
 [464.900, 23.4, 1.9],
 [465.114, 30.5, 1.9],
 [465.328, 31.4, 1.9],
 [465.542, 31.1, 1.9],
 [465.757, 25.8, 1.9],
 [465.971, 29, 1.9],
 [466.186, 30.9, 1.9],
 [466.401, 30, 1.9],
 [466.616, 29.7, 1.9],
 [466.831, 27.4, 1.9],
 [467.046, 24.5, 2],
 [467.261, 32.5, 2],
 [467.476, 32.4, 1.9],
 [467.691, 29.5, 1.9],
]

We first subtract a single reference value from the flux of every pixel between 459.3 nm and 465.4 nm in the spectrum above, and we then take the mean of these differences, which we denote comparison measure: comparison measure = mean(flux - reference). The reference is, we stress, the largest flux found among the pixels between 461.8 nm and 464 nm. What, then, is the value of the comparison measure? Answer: -5.5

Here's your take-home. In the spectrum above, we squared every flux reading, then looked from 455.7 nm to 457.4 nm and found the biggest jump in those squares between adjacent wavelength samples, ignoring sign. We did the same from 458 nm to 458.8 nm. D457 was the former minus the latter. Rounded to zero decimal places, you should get 262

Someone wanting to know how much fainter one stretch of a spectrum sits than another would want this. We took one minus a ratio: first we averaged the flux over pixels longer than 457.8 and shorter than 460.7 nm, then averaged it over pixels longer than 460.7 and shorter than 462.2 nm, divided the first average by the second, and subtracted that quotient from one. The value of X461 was 0.00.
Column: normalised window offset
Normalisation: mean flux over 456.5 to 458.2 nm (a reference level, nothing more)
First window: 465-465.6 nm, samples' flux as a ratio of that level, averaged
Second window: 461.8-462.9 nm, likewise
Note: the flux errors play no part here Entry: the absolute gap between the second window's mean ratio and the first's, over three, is 0.0173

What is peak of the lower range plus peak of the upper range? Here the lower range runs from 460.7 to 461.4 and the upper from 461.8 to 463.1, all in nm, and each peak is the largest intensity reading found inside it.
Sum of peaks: 62.5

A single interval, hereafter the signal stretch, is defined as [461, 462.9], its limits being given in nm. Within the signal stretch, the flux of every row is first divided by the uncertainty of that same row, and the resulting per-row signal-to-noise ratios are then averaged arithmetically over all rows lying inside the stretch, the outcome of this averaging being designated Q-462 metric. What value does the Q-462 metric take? 14.6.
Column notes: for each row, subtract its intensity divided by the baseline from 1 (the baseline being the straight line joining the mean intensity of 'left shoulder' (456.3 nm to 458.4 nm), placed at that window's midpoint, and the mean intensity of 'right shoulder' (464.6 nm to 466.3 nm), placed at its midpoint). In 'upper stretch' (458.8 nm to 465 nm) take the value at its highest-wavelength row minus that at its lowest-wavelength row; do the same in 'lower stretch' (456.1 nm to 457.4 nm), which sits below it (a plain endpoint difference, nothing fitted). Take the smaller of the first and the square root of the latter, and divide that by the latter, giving 2.0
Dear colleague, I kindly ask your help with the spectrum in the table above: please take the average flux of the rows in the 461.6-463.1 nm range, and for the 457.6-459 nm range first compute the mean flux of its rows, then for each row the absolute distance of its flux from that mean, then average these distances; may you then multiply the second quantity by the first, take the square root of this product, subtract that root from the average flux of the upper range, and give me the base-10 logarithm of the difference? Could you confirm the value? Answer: 1.34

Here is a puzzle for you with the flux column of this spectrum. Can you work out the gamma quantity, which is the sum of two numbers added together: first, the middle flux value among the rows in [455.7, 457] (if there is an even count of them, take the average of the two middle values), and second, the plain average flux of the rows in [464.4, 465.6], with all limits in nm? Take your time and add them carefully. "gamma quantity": 56.6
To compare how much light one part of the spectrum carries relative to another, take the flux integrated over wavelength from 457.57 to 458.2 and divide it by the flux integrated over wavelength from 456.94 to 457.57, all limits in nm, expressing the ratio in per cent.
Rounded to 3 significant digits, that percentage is 108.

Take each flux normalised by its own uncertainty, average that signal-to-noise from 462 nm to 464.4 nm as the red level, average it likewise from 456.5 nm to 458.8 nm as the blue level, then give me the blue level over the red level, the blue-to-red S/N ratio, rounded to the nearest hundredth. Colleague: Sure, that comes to 0.91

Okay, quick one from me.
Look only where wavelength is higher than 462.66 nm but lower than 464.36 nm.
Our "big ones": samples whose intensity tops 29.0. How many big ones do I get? 5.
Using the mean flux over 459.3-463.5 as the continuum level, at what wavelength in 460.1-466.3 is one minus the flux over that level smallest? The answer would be 463.830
